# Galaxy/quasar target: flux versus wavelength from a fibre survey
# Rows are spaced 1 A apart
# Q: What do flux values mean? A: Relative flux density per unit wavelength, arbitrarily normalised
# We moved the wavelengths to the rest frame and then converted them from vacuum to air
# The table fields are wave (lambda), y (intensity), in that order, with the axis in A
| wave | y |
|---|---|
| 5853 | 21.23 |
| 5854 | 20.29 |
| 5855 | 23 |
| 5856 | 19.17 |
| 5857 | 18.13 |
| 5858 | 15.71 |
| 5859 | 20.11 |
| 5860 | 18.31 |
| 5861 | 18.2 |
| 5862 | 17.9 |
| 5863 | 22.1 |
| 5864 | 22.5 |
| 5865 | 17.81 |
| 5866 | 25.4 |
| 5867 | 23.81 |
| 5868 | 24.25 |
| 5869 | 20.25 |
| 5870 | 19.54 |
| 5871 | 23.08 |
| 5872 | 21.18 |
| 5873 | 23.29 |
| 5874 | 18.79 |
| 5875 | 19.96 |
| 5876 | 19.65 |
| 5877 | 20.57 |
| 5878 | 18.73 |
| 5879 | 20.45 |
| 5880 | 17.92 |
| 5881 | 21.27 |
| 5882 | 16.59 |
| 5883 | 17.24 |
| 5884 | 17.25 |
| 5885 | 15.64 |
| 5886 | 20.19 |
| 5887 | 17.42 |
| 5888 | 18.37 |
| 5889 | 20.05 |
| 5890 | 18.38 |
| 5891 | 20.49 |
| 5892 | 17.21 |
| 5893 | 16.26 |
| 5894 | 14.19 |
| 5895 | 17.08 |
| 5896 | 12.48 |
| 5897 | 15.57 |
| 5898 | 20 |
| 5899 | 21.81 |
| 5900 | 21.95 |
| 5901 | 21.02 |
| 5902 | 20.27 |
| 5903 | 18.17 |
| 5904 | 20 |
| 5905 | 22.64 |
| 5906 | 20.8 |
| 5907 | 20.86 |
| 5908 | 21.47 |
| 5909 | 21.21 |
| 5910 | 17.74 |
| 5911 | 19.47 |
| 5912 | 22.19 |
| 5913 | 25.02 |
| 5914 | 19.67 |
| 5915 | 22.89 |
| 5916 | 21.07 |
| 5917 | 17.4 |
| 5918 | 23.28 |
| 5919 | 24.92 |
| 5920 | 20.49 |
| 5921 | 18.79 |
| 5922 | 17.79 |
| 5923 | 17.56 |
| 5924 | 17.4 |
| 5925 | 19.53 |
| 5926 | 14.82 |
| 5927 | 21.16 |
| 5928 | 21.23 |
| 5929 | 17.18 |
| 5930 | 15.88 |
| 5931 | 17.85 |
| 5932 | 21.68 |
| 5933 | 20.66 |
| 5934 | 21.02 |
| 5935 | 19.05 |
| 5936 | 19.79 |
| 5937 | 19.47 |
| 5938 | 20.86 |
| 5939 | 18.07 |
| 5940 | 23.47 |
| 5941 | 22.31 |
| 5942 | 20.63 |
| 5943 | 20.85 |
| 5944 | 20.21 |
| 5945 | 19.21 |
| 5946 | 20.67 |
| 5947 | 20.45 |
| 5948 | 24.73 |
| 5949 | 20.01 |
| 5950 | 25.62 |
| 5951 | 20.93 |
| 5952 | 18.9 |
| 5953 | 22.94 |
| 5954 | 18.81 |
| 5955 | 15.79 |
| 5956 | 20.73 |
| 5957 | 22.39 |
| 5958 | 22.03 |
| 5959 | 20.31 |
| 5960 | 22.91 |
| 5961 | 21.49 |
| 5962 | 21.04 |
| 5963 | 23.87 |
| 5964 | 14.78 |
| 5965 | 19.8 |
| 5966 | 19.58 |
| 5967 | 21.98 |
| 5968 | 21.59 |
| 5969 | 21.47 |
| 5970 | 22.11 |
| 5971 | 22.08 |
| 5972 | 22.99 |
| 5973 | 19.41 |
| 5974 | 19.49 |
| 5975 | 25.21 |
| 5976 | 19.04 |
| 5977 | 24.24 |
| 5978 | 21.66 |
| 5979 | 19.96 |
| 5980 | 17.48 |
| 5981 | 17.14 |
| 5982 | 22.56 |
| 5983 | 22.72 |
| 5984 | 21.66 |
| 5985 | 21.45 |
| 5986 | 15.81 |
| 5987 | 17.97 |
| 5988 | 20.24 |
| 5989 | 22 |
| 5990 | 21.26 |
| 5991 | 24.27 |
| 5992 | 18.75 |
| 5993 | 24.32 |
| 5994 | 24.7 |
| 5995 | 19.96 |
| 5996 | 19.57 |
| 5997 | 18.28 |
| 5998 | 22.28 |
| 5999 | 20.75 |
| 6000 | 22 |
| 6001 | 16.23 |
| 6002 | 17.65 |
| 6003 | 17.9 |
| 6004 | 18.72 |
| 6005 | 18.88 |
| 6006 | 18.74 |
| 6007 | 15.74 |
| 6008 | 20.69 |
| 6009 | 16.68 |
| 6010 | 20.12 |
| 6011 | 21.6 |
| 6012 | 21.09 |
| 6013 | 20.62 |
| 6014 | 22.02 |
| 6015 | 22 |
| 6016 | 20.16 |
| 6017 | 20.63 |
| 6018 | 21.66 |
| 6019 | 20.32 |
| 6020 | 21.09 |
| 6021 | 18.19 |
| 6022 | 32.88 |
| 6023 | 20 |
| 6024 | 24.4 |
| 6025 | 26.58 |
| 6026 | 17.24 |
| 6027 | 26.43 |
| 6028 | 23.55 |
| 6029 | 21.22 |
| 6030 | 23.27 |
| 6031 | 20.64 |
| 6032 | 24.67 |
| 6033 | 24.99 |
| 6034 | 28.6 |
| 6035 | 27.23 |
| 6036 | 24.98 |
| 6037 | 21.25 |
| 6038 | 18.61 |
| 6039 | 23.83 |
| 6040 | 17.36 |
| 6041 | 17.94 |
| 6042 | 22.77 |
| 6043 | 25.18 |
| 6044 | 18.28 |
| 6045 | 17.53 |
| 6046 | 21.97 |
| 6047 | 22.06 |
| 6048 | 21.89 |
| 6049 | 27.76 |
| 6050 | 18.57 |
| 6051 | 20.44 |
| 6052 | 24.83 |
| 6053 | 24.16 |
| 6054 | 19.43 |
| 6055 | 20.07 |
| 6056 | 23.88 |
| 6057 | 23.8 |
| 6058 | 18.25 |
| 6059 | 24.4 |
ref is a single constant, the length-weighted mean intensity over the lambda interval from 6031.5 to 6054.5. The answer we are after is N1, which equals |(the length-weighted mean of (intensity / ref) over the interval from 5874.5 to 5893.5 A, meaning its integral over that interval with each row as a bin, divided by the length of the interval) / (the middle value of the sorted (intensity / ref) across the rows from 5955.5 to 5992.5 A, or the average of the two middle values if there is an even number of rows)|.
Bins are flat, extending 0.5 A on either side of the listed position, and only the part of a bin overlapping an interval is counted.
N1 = 0.87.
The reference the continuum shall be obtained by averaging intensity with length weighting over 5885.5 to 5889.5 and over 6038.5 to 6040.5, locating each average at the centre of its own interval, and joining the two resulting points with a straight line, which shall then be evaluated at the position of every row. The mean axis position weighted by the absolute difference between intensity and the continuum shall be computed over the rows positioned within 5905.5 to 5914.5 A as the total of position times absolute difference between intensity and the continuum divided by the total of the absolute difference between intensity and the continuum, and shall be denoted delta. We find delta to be 5910.4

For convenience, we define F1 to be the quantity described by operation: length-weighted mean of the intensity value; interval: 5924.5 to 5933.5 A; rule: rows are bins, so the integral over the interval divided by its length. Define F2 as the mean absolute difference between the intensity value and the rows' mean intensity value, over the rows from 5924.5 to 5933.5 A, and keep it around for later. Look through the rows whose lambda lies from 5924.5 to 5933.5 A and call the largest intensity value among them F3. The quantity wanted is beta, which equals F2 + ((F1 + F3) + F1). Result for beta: 62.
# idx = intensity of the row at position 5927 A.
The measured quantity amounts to 21.16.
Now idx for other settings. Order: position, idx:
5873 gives 23.29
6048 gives 21.89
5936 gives 19.79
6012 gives 21.09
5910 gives 17.74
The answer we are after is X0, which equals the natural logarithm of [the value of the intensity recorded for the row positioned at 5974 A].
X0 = 2.970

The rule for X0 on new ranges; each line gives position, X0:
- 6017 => 3.027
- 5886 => 3.005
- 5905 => 3.120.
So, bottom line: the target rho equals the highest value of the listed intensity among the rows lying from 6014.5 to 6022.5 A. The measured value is 32.88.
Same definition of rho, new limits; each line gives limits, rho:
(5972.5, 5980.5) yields 25.21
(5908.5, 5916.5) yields 25.02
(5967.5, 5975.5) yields 25.21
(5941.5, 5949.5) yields 24.73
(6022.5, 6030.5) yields 26.58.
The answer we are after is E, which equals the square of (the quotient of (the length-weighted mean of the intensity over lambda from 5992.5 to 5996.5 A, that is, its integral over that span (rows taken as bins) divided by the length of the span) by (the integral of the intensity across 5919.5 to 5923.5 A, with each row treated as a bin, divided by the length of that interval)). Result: 1.41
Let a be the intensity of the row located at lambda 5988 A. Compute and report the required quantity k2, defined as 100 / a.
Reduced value 4.9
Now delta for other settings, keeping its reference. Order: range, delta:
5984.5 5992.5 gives 5988.4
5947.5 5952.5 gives 5949.4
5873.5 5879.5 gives 5877.0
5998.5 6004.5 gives 6001.7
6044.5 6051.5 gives 6047.9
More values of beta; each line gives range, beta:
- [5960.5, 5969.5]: 67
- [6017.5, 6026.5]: 81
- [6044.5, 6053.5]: 74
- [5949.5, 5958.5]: 70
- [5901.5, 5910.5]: 65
